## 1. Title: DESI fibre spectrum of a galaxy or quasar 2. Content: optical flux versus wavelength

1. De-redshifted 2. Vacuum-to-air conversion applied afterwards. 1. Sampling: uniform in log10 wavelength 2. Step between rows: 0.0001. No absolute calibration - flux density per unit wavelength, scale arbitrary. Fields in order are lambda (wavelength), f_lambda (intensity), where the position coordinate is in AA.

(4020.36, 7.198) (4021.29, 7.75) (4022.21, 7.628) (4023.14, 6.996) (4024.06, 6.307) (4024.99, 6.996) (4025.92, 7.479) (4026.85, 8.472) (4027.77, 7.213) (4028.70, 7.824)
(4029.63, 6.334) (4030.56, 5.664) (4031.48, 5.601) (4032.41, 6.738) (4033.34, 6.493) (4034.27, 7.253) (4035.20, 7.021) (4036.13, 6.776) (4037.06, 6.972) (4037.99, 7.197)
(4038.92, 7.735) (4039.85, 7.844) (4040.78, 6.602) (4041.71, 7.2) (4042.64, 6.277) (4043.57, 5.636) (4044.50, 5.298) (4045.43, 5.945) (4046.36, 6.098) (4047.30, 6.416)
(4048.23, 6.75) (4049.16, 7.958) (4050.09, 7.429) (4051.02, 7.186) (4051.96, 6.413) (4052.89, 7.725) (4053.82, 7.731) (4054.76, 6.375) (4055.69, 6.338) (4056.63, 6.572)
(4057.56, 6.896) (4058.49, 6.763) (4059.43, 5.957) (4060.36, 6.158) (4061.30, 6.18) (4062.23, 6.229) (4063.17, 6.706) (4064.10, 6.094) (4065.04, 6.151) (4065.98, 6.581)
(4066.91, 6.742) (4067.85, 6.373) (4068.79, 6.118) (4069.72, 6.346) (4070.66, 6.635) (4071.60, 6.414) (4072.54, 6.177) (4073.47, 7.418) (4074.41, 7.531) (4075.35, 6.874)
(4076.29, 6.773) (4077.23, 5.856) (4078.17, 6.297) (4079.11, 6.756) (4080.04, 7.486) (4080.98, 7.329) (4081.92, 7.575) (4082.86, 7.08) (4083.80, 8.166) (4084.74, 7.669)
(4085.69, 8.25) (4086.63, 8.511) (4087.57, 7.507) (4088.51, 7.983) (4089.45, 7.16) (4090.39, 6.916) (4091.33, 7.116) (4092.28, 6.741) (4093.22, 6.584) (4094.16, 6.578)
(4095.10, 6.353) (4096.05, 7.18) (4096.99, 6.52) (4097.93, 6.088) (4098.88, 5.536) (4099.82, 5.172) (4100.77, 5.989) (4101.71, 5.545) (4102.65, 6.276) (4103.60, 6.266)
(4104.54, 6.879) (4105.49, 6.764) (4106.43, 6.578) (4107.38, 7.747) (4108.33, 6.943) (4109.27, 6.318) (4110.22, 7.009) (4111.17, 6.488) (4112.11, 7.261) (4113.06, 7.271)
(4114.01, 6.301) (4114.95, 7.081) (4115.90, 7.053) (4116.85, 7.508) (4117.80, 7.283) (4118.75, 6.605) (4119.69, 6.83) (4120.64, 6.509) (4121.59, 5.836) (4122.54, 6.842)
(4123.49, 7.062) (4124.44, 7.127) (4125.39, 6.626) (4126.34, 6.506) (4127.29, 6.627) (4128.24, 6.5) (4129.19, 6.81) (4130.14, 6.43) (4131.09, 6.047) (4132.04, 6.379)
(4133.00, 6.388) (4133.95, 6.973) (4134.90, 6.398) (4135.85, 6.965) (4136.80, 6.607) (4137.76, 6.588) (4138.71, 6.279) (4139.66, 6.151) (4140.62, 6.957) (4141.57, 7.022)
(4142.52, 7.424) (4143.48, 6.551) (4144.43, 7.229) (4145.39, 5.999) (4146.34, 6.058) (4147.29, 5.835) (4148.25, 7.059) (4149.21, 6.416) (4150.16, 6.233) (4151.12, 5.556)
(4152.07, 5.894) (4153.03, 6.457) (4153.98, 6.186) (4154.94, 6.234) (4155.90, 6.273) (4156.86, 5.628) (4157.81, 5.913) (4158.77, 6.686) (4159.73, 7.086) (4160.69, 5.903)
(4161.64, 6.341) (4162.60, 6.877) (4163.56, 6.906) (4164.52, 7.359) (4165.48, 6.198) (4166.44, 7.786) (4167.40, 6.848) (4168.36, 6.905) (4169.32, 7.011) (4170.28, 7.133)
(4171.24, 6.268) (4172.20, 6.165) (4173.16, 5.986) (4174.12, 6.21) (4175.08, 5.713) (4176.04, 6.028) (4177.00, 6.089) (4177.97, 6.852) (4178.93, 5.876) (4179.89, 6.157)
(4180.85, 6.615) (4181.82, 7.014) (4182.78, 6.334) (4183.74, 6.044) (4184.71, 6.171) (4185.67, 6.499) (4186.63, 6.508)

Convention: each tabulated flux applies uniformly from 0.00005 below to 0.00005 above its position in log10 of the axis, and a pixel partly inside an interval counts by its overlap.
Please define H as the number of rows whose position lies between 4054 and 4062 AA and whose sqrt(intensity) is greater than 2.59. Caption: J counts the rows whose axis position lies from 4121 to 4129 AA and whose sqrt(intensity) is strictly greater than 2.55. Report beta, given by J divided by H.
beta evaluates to 3.0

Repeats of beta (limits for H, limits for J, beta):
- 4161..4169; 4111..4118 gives 1.0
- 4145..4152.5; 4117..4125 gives 7.0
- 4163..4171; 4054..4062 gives 0.4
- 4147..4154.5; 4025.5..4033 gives 5.0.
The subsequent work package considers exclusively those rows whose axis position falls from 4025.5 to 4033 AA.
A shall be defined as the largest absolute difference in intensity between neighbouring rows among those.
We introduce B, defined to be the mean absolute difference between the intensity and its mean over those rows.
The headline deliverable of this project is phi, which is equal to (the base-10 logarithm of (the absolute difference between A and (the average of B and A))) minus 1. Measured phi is -1.48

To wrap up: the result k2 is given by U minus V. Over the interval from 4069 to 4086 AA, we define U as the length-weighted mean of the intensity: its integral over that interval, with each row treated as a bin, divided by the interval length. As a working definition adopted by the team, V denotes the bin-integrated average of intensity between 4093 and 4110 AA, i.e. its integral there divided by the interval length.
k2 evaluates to 0.6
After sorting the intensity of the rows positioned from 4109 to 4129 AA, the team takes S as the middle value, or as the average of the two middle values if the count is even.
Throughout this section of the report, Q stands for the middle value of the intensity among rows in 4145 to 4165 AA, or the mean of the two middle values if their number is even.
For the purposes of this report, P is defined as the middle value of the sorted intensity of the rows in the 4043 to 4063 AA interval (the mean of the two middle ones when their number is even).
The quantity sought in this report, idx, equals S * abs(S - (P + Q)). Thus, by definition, 39.7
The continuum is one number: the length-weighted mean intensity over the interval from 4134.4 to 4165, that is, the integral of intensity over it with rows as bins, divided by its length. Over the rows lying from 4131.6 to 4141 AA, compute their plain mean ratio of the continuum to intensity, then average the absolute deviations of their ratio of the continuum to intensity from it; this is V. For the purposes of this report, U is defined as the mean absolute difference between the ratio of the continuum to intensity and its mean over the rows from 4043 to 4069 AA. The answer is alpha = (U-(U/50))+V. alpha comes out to 0.107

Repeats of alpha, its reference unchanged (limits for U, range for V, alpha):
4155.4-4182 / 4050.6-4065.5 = 0.133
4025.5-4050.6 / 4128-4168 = 0.154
